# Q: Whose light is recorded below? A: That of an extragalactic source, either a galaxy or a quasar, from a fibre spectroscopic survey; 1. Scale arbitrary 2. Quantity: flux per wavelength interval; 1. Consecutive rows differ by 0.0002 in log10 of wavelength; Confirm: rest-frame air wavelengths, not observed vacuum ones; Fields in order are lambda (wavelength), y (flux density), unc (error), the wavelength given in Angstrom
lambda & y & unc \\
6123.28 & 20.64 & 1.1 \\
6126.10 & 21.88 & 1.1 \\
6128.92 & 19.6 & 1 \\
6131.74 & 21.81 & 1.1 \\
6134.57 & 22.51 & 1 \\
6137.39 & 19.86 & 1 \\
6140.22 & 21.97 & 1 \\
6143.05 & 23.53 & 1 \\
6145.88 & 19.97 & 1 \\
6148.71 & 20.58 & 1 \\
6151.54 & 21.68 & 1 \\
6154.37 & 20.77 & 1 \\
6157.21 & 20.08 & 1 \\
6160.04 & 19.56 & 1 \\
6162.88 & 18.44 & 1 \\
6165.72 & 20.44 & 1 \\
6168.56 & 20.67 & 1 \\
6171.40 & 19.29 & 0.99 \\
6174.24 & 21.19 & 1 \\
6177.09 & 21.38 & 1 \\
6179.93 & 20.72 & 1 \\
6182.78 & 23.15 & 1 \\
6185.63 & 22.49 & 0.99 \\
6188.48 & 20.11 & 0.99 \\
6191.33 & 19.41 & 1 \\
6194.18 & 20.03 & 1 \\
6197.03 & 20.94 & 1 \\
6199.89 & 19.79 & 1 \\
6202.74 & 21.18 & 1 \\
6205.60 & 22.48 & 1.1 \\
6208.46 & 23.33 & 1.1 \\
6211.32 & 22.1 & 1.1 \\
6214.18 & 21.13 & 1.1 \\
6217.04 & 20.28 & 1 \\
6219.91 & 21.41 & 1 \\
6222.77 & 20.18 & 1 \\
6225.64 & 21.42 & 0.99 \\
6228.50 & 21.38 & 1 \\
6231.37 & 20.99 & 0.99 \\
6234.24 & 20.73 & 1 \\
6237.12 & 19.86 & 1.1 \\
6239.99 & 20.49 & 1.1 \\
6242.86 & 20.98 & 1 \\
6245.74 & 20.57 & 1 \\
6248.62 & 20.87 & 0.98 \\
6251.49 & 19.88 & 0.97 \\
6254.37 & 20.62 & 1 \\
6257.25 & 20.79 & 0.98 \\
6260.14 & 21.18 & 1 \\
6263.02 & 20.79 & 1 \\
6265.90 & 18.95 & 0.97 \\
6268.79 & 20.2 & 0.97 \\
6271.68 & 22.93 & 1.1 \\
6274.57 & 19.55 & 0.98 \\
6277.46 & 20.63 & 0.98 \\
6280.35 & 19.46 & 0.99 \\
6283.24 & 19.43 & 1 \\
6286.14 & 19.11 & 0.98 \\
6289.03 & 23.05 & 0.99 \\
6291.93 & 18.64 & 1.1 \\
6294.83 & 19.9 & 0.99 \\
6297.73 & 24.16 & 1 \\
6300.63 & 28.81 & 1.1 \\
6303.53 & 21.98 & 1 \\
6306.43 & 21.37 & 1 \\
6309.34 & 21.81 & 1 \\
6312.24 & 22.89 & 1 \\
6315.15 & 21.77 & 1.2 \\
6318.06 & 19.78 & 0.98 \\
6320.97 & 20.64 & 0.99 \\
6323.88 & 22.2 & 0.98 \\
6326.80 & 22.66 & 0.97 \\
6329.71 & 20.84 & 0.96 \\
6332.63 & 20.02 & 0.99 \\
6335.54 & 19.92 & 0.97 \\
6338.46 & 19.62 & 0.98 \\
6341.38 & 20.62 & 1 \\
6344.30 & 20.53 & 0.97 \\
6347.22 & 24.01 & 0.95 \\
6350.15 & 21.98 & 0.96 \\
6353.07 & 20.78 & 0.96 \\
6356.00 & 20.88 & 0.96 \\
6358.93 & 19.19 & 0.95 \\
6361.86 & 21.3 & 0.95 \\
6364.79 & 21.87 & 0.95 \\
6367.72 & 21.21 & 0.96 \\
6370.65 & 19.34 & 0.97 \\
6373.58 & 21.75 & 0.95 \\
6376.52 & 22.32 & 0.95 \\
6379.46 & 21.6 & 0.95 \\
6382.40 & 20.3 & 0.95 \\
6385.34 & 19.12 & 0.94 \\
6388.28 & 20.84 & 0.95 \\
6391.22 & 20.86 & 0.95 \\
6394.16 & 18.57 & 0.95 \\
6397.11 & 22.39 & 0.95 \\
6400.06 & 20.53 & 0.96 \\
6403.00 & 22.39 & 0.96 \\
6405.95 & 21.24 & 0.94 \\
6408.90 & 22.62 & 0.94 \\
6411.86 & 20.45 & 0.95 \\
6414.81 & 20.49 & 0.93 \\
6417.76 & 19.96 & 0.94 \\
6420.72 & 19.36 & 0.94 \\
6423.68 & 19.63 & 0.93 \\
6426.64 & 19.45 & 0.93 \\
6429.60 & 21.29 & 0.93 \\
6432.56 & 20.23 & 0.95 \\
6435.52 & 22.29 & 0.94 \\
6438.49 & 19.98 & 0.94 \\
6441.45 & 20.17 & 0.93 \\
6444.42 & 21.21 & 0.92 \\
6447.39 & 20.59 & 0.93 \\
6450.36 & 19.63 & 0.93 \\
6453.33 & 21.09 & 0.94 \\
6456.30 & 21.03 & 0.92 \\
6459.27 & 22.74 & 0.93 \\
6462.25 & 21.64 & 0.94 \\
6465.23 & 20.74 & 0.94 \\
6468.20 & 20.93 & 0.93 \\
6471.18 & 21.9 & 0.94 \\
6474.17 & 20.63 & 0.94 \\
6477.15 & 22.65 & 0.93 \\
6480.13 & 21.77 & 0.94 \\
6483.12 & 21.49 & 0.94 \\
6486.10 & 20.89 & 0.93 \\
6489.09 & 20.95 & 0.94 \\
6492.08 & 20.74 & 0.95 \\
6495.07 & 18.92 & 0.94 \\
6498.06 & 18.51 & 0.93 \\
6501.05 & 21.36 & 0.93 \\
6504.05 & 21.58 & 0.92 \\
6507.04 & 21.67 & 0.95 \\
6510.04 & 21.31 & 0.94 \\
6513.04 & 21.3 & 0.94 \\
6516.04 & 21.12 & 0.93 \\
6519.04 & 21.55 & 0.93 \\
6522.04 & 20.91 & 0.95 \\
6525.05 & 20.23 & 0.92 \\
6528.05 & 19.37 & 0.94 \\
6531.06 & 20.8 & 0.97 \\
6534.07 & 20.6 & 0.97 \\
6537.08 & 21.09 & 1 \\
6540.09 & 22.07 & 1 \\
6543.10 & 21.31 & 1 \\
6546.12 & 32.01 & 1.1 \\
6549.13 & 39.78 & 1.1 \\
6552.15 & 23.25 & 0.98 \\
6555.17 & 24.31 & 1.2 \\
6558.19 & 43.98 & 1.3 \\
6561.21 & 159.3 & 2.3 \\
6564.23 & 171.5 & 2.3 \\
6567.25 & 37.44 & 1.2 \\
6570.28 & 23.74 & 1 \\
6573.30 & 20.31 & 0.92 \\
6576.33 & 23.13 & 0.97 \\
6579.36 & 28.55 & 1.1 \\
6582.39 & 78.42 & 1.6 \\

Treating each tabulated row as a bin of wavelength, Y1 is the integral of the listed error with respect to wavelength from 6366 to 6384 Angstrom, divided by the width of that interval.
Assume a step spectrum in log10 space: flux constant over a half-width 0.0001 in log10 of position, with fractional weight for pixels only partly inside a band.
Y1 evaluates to 0.95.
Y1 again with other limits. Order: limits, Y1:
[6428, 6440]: 0.94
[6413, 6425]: 0.94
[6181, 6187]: 0.99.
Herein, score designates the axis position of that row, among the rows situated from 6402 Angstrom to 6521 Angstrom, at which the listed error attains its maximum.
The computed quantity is 6403.00 Angstrom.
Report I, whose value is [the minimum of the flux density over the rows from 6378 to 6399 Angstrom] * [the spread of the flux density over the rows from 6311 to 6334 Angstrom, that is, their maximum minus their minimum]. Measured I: 58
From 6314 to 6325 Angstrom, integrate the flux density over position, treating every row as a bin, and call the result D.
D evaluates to 232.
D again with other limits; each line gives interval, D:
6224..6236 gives 253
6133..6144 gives 241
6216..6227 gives 229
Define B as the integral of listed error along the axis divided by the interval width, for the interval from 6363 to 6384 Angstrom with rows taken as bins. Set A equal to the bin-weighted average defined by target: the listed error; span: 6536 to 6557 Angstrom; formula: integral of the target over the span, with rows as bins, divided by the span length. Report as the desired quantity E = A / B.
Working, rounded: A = 1.059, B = 0.95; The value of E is 1.11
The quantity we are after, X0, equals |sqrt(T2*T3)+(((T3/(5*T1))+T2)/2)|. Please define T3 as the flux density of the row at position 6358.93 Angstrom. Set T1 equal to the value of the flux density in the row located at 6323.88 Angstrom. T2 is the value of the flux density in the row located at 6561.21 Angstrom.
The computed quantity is 135.0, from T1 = 22.2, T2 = 159.3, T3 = 19.19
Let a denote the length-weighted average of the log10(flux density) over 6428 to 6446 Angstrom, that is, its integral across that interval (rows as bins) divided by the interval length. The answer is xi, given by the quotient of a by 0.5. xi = 2.64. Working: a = 1.32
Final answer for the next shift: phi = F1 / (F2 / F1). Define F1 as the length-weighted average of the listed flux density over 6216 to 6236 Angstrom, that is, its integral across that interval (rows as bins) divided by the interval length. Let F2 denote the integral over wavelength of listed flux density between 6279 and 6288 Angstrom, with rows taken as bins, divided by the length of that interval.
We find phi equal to 22.4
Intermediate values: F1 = 20.9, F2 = 19.5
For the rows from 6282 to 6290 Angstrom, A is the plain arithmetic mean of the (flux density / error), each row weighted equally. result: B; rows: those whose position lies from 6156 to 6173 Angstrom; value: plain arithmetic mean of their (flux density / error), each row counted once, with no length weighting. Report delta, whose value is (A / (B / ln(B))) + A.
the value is 23.9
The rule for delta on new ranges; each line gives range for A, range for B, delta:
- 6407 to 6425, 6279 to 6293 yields 25.0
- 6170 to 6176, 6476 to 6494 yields 23.1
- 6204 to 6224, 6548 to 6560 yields 22.8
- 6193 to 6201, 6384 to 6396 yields 23.2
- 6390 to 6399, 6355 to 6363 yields 24.8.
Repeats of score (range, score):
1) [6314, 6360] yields 6315.15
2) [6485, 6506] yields 6492.08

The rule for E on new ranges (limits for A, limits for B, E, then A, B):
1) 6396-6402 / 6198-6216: 0.90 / 0.956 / 1.06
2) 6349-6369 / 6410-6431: 1.02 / 0.956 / 0.94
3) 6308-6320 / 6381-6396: 1.10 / 1.043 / 0.95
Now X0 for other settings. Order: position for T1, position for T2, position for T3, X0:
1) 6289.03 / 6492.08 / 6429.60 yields 31.5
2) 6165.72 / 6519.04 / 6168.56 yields 32.0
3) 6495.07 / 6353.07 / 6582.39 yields 51.2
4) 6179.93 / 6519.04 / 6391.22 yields 32.1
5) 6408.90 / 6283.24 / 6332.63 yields 29.5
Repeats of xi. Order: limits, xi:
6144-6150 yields 2.62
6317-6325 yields 2.64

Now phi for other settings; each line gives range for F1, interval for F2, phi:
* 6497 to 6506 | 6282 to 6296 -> 21.3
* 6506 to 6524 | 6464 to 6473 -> 21.4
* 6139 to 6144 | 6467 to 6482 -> 23.9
